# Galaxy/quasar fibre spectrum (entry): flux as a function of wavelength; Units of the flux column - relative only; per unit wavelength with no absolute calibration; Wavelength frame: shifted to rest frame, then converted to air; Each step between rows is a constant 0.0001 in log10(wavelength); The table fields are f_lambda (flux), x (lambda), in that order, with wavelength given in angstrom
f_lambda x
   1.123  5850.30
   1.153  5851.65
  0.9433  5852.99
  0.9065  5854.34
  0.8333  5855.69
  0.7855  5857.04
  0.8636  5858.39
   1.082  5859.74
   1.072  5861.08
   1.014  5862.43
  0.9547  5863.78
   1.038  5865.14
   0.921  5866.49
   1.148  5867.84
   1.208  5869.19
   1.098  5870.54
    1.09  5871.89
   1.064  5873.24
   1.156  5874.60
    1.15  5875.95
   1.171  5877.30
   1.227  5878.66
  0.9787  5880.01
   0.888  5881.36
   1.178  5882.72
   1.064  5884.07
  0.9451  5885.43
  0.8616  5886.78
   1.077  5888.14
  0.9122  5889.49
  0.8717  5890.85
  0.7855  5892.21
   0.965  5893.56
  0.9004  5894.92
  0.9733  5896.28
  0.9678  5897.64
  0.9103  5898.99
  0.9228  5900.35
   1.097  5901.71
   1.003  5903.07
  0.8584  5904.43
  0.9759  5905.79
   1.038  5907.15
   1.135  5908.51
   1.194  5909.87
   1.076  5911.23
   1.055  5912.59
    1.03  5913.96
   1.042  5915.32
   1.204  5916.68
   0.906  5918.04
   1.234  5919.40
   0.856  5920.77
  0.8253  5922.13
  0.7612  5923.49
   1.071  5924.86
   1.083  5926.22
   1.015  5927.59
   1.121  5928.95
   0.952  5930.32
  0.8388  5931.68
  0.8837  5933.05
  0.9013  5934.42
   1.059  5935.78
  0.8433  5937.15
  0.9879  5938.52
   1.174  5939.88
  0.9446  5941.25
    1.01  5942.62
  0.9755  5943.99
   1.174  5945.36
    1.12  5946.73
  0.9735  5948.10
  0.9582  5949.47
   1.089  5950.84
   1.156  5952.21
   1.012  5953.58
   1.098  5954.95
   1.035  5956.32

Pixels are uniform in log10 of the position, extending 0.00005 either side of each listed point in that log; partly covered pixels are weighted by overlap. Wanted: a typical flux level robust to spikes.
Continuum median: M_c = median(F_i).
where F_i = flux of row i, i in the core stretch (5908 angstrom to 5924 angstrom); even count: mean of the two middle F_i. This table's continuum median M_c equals 1.05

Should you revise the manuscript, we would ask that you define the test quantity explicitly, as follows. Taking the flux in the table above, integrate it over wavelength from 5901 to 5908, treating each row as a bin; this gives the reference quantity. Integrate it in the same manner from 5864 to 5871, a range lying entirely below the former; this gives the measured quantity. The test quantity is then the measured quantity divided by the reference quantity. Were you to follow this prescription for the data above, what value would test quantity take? 1.08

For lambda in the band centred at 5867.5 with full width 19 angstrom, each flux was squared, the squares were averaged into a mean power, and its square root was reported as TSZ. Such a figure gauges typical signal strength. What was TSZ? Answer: 1.07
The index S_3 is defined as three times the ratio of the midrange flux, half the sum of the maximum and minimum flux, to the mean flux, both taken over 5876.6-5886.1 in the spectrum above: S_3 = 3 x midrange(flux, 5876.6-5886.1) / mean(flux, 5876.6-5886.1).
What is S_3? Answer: 2.98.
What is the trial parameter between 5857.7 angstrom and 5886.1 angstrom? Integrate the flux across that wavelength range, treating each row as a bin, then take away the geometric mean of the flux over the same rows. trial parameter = 29.1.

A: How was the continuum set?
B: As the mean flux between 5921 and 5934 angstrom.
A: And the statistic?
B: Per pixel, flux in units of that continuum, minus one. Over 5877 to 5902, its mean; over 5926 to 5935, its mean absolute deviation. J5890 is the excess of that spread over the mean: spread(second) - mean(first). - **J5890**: 0.06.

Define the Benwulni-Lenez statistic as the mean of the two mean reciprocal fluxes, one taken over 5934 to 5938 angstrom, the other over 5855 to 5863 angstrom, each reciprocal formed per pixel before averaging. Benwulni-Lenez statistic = 1.08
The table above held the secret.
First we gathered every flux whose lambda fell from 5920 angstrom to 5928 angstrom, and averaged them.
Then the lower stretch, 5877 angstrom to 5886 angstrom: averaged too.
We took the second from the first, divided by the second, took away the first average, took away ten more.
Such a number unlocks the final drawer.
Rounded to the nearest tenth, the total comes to -11.1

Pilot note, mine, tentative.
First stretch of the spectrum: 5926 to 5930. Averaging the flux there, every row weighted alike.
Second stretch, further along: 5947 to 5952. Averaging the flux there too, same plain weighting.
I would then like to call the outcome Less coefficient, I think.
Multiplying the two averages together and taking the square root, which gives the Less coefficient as 1.04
